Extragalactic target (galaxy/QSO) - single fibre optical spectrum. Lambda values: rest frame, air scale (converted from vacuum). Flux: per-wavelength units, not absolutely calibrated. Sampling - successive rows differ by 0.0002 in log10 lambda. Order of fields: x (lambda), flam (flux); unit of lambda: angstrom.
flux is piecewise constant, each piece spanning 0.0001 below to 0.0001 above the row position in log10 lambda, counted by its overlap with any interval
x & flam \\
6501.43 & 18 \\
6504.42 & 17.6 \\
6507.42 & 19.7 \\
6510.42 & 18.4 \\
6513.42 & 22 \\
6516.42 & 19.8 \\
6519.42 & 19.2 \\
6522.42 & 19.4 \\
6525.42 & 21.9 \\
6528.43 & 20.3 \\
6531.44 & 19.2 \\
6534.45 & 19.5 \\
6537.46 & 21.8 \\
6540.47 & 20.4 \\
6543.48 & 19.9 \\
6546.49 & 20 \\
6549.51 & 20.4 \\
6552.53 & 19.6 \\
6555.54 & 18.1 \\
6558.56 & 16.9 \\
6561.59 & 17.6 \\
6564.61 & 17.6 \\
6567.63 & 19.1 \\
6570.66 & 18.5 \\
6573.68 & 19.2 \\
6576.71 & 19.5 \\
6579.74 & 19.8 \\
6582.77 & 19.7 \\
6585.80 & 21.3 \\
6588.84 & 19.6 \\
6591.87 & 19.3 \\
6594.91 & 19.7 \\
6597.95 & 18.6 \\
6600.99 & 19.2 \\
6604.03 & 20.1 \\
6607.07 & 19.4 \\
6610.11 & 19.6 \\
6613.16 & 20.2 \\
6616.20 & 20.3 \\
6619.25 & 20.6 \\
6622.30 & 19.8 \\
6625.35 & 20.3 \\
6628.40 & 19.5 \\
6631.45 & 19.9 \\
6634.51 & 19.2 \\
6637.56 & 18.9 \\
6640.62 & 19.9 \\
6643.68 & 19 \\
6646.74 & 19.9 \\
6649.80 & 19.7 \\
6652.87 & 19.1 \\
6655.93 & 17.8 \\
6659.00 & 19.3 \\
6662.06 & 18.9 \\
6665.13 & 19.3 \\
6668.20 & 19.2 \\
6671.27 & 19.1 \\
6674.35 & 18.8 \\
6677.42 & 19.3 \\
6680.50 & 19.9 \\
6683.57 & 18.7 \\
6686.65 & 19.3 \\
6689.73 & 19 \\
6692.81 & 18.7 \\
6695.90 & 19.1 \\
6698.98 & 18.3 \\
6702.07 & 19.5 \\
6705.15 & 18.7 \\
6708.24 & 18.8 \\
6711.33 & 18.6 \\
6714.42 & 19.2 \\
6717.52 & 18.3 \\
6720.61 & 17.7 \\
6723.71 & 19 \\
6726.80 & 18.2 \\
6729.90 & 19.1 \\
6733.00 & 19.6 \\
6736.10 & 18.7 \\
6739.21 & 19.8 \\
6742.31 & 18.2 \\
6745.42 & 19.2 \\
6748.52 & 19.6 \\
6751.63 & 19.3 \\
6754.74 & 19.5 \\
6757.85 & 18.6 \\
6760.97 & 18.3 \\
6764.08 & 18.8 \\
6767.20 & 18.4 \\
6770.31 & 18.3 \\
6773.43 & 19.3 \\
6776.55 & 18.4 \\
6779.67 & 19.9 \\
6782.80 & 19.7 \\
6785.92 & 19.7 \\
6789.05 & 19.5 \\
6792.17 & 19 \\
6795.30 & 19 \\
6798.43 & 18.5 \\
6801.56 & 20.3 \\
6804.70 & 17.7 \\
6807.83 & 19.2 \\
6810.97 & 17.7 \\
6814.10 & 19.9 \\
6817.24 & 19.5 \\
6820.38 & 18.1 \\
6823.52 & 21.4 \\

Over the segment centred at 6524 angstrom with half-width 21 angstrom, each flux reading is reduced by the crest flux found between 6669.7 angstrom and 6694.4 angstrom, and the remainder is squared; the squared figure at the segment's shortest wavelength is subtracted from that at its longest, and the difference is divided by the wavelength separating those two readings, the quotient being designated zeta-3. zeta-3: -0.14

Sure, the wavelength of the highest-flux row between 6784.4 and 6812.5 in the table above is 6801.56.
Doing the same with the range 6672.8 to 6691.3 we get 6680.50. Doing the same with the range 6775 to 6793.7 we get 6779.67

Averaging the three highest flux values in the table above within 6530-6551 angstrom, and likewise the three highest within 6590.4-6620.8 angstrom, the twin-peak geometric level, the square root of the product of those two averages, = 20.6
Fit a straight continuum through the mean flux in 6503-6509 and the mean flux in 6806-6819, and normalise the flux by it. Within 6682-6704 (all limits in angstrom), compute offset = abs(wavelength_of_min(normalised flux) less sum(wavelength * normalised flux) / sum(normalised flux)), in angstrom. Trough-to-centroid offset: 6.2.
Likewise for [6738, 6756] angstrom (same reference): 4.7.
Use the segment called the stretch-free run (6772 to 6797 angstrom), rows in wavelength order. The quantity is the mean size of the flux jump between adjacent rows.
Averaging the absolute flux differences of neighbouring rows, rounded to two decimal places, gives 0.47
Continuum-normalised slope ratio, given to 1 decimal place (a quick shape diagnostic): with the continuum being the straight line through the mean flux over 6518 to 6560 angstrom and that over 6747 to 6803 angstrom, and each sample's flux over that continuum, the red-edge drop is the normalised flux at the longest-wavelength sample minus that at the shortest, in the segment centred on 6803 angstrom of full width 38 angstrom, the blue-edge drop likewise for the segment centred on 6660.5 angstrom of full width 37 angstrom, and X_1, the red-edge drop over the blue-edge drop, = -3.9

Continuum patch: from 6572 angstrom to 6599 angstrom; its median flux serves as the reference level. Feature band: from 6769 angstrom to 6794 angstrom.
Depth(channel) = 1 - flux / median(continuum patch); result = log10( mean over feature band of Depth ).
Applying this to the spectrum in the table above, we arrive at -1.7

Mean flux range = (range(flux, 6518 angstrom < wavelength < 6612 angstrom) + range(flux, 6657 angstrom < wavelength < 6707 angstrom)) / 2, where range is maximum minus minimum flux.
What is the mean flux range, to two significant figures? 3.3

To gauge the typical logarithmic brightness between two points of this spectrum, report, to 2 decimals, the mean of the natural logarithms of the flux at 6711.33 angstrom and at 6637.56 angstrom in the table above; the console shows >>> 2.93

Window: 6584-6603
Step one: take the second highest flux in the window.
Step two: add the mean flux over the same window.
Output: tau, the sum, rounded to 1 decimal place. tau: 39.3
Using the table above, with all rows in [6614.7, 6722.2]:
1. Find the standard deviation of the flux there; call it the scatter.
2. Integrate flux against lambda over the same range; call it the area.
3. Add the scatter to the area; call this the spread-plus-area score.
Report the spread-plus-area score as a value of 2063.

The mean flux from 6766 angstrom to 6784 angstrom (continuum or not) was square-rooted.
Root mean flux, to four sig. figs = 4.359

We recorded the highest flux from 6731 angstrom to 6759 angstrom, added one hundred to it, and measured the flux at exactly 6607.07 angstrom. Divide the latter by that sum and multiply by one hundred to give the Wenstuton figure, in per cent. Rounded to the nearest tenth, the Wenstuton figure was 16.2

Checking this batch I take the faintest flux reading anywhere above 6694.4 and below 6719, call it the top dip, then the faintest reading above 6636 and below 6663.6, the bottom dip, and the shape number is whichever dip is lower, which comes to 17.8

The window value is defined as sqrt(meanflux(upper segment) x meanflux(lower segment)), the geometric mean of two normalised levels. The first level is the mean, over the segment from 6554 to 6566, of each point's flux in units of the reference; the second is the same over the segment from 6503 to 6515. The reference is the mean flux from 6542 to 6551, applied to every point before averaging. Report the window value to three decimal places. 0.919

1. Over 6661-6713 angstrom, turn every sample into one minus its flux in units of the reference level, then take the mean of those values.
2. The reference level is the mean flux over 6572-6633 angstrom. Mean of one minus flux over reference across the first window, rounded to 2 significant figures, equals 0.039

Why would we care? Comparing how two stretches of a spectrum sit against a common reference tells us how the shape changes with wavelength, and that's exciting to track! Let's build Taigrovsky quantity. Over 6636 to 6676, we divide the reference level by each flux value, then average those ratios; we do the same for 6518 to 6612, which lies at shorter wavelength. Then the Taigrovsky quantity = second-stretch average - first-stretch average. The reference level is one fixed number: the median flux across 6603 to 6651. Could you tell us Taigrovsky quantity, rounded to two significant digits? -0.016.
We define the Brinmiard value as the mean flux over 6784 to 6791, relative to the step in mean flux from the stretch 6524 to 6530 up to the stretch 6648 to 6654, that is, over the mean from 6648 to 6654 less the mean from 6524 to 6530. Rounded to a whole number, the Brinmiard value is -12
